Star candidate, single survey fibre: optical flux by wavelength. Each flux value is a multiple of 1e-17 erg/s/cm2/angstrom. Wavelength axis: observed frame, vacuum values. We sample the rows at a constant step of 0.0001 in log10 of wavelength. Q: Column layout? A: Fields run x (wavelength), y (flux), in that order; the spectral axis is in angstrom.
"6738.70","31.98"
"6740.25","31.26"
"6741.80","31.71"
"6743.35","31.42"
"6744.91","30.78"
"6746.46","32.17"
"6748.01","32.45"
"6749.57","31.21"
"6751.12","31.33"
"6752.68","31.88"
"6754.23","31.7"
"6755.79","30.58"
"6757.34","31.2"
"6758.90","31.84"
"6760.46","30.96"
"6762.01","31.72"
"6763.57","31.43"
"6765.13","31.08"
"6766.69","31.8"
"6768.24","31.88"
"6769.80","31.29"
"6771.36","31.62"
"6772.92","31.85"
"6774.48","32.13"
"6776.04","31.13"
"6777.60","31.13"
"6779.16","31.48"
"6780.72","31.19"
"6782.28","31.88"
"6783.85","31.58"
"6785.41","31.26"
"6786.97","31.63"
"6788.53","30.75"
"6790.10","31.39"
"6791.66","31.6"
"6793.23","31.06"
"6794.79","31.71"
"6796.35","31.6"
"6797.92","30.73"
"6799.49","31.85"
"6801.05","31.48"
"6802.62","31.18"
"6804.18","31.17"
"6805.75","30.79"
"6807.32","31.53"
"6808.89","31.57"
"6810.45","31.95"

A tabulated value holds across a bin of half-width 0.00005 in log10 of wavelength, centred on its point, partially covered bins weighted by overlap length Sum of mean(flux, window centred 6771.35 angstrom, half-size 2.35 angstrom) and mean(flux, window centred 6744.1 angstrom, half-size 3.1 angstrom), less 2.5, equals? 60.6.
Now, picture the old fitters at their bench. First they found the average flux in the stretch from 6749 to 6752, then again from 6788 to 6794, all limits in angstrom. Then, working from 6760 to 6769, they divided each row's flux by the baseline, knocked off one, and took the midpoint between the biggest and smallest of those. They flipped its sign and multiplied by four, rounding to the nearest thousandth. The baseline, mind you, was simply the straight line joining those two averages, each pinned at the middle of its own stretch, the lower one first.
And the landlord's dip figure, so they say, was -0.022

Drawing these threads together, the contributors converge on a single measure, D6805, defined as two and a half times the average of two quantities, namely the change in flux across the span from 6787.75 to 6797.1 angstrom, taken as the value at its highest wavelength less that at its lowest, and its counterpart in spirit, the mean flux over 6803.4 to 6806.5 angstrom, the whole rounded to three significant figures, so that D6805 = 39.8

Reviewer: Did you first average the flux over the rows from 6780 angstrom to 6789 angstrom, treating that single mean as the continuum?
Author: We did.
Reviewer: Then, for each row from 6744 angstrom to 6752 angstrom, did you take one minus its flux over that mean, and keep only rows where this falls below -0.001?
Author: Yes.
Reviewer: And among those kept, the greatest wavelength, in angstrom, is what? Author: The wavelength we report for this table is 6748.01 angstrom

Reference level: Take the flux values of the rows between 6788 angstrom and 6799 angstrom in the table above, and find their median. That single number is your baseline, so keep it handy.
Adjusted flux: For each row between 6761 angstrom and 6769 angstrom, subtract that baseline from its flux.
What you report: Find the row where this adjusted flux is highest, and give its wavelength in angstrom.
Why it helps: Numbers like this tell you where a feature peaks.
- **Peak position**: 6768.24 angstrom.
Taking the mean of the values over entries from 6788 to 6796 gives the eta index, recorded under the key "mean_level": 31.3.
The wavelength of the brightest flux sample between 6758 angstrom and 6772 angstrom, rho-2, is 6768.24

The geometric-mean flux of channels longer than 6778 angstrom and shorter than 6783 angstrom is 31.52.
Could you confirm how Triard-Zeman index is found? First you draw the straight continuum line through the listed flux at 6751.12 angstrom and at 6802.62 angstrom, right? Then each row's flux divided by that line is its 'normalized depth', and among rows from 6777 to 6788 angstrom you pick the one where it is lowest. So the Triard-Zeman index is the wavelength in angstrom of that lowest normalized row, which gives 6777.60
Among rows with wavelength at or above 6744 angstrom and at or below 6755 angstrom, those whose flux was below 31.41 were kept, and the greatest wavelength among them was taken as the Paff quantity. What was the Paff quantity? 6751.12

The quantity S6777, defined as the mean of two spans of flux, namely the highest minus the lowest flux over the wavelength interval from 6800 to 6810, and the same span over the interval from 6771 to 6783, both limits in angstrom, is 0.89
